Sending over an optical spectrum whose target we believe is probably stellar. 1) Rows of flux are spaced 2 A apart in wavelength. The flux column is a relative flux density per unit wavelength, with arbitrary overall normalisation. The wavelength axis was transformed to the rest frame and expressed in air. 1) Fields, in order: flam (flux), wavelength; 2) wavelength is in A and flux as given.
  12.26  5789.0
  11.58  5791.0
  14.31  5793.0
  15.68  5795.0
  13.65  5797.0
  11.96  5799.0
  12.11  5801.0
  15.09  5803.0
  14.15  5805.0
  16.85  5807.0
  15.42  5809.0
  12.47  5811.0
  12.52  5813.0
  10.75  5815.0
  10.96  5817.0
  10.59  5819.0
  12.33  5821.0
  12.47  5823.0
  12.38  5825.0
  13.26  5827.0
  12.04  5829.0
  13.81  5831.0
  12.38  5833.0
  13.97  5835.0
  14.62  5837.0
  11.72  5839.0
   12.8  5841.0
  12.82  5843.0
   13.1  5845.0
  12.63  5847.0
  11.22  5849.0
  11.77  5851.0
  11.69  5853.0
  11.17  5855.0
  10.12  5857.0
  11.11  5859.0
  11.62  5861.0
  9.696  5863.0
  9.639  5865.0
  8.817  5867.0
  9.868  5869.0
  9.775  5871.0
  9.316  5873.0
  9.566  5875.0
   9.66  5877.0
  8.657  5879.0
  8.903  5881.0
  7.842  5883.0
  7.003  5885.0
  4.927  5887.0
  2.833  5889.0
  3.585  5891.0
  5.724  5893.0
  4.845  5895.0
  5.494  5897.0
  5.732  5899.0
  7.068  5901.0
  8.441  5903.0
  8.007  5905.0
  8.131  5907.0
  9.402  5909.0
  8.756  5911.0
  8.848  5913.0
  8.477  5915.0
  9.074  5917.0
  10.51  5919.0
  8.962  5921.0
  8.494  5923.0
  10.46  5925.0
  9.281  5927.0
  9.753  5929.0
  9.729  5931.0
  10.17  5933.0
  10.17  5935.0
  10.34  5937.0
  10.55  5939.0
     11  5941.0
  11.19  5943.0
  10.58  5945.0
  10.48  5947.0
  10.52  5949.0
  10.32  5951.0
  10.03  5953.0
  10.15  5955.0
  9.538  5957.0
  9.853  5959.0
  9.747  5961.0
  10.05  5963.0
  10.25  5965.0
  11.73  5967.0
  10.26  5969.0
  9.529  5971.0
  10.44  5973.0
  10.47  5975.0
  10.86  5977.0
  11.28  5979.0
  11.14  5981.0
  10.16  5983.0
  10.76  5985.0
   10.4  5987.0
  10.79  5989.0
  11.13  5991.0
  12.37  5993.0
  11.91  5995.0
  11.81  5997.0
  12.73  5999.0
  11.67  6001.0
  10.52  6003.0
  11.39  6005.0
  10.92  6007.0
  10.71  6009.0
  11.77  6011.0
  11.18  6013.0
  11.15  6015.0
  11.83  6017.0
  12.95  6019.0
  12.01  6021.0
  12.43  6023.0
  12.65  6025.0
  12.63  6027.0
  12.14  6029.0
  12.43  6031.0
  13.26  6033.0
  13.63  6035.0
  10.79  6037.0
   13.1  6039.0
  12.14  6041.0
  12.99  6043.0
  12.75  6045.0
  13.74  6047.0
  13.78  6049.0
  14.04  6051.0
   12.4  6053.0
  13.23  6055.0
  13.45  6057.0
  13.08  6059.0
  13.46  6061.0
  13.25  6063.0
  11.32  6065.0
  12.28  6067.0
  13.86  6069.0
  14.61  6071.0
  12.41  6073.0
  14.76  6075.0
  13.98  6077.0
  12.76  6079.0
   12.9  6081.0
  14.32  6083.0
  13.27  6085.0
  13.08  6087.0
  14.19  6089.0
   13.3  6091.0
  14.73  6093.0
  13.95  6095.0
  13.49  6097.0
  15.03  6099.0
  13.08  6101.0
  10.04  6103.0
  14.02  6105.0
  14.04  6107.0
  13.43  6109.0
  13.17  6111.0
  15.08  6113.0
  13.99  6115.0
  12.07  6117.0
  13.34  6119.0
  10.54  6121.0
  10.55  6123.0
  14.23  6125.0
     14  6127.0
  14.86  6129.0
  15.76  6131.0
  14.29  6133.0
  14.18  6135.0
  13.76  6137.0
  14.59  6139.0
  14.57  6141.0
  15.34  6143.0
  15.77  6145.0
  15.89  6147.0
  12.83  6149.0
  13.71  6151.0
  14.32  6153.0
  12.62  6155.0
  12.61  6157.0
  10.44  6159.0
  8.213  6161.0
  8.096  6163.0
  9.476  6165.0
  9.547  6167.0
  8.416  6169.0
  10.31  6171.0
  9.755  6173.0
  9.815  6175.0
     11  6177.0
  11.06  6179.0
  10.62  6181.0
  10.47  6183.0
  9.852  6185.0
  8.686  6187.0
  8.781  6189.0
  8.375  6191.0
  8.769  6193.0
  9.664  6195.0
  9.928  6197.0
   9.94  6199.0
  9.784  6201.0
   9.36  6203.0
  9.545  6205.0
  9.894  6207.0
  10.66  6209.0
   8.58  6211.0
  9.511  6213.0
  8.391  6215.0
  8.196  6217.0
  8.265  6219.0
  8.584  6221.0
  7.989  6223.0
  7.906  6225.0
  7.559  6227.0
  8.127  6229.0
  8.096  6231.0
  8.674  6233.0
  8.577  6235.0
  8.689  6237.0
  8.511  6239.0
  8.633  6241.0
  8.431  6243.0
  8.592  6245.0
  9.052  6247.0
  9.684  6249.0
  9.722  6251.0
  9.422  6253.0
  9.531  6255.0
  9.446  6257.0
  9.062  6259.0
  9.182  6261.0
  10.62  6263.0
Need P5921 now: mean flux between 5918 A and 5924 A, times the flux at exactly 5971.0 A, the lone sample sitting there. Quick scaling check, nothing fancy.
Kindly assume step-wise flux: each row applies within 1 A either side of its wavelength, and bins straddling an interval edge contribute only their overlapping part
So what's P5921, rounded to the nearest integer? 89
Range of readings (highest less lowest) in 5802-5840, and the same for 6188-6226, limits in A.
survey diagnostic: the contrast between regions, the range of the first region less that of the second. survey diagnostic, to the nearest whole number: 4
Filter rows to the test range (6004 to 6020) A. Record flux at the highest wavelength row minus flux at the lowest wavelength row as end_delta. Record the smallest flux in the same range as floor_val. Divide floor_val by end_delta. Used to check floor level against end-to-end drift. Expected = 7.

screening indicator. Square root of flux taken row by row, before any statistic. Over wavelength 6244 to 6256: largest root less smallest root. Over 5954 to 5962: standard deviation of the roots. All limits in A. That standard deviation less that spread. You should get -0.15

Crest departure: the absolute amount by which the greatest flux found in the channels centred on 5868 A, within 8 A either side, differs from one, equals 10.6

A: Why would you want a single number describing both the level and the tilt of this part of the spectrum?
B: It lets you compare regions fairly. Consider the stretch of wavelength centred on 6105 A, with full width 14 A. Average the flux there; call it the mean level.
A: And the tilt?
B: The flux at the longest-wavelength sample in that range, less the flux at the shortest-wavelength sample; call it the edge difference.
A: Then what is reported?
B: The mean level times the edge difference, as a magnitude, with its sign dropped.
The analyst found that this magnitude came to 25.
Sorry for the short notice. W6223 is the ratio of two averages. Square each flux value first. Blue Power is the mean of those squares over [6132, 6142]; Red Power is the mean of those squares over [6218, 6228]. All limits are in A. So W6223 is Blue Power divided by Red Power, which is 3.1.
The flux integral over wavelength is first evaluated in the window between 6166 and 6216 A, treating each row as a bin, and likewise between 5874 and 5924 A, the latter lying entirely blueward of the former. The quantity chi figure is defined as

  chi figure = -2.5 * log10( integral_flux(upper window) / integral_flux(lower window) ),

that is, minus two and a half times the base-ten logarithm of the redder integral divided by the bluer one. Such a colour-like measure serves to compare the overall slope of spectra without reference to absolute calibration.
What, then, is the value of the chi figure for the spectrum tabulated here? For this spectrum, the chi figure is -0.26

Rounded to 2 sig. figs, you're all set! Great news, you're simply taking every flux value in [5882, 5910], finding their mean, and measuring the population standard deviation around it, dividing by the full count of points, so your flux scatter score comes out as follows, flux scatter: 1.9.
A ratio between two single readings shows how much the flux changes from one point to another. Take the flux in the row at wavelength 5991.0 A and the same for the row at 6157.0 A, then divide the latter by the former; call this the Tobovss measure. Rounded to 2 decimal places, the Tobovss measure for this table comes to 1.13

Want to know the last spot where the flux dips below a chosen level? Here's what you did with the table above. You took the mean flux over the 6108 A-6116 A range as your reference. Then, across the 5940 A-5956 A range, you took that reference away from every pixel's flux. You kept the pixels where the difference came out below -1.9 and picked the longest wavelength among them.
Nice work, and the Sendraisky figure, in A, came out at 5955.0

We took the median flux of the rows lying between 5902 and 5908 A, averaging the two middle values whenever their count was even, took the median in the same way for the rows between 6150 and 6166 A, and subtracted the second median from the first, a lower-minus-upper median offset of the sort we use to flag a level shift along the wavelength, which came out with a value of -3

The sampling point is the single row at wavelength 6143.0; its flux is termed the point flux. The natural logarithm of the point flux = 2.73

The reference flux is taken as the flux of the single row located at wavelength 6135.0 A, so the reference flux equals 14.18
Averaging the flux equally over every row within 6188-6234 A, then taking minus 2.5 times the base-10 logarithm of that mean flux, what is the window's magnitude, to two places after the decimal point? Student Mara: -2.37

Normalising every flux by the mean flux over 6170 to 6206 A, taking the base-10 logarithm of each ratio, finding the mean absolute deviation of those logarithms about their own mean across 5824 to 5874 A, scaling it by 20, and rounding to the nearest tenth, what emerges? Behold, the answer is 1.0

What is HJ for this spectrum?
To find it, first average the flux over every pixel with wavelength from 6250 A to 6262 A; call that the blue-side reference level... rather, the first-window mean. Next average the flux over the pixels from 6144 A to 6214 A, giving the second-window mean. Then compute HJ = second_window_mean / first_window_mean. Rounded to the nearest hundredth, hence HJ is 1.11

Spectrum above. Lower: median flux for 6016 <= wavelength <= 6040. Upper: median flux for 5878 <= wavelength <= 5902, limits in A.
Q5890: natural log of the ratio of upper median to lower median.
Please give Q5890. -0.78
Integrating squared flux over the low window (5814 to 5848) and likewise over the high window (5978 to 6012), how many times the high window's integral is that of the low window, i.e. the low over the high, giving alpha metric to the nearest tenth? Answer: 1.2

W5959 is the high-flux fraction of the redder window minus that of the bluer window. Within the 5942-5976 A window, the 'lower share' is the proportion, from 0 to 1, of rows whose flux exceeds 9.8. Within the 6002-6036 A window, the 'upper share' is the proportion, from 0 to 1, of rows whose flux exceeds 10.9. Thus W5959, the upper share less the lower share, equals 0.06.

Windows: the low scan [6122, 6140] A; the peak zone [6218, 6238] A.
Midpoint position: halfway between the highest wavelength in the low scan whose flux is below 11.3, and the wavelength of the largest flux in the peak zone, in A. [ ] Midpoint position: 6180 A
